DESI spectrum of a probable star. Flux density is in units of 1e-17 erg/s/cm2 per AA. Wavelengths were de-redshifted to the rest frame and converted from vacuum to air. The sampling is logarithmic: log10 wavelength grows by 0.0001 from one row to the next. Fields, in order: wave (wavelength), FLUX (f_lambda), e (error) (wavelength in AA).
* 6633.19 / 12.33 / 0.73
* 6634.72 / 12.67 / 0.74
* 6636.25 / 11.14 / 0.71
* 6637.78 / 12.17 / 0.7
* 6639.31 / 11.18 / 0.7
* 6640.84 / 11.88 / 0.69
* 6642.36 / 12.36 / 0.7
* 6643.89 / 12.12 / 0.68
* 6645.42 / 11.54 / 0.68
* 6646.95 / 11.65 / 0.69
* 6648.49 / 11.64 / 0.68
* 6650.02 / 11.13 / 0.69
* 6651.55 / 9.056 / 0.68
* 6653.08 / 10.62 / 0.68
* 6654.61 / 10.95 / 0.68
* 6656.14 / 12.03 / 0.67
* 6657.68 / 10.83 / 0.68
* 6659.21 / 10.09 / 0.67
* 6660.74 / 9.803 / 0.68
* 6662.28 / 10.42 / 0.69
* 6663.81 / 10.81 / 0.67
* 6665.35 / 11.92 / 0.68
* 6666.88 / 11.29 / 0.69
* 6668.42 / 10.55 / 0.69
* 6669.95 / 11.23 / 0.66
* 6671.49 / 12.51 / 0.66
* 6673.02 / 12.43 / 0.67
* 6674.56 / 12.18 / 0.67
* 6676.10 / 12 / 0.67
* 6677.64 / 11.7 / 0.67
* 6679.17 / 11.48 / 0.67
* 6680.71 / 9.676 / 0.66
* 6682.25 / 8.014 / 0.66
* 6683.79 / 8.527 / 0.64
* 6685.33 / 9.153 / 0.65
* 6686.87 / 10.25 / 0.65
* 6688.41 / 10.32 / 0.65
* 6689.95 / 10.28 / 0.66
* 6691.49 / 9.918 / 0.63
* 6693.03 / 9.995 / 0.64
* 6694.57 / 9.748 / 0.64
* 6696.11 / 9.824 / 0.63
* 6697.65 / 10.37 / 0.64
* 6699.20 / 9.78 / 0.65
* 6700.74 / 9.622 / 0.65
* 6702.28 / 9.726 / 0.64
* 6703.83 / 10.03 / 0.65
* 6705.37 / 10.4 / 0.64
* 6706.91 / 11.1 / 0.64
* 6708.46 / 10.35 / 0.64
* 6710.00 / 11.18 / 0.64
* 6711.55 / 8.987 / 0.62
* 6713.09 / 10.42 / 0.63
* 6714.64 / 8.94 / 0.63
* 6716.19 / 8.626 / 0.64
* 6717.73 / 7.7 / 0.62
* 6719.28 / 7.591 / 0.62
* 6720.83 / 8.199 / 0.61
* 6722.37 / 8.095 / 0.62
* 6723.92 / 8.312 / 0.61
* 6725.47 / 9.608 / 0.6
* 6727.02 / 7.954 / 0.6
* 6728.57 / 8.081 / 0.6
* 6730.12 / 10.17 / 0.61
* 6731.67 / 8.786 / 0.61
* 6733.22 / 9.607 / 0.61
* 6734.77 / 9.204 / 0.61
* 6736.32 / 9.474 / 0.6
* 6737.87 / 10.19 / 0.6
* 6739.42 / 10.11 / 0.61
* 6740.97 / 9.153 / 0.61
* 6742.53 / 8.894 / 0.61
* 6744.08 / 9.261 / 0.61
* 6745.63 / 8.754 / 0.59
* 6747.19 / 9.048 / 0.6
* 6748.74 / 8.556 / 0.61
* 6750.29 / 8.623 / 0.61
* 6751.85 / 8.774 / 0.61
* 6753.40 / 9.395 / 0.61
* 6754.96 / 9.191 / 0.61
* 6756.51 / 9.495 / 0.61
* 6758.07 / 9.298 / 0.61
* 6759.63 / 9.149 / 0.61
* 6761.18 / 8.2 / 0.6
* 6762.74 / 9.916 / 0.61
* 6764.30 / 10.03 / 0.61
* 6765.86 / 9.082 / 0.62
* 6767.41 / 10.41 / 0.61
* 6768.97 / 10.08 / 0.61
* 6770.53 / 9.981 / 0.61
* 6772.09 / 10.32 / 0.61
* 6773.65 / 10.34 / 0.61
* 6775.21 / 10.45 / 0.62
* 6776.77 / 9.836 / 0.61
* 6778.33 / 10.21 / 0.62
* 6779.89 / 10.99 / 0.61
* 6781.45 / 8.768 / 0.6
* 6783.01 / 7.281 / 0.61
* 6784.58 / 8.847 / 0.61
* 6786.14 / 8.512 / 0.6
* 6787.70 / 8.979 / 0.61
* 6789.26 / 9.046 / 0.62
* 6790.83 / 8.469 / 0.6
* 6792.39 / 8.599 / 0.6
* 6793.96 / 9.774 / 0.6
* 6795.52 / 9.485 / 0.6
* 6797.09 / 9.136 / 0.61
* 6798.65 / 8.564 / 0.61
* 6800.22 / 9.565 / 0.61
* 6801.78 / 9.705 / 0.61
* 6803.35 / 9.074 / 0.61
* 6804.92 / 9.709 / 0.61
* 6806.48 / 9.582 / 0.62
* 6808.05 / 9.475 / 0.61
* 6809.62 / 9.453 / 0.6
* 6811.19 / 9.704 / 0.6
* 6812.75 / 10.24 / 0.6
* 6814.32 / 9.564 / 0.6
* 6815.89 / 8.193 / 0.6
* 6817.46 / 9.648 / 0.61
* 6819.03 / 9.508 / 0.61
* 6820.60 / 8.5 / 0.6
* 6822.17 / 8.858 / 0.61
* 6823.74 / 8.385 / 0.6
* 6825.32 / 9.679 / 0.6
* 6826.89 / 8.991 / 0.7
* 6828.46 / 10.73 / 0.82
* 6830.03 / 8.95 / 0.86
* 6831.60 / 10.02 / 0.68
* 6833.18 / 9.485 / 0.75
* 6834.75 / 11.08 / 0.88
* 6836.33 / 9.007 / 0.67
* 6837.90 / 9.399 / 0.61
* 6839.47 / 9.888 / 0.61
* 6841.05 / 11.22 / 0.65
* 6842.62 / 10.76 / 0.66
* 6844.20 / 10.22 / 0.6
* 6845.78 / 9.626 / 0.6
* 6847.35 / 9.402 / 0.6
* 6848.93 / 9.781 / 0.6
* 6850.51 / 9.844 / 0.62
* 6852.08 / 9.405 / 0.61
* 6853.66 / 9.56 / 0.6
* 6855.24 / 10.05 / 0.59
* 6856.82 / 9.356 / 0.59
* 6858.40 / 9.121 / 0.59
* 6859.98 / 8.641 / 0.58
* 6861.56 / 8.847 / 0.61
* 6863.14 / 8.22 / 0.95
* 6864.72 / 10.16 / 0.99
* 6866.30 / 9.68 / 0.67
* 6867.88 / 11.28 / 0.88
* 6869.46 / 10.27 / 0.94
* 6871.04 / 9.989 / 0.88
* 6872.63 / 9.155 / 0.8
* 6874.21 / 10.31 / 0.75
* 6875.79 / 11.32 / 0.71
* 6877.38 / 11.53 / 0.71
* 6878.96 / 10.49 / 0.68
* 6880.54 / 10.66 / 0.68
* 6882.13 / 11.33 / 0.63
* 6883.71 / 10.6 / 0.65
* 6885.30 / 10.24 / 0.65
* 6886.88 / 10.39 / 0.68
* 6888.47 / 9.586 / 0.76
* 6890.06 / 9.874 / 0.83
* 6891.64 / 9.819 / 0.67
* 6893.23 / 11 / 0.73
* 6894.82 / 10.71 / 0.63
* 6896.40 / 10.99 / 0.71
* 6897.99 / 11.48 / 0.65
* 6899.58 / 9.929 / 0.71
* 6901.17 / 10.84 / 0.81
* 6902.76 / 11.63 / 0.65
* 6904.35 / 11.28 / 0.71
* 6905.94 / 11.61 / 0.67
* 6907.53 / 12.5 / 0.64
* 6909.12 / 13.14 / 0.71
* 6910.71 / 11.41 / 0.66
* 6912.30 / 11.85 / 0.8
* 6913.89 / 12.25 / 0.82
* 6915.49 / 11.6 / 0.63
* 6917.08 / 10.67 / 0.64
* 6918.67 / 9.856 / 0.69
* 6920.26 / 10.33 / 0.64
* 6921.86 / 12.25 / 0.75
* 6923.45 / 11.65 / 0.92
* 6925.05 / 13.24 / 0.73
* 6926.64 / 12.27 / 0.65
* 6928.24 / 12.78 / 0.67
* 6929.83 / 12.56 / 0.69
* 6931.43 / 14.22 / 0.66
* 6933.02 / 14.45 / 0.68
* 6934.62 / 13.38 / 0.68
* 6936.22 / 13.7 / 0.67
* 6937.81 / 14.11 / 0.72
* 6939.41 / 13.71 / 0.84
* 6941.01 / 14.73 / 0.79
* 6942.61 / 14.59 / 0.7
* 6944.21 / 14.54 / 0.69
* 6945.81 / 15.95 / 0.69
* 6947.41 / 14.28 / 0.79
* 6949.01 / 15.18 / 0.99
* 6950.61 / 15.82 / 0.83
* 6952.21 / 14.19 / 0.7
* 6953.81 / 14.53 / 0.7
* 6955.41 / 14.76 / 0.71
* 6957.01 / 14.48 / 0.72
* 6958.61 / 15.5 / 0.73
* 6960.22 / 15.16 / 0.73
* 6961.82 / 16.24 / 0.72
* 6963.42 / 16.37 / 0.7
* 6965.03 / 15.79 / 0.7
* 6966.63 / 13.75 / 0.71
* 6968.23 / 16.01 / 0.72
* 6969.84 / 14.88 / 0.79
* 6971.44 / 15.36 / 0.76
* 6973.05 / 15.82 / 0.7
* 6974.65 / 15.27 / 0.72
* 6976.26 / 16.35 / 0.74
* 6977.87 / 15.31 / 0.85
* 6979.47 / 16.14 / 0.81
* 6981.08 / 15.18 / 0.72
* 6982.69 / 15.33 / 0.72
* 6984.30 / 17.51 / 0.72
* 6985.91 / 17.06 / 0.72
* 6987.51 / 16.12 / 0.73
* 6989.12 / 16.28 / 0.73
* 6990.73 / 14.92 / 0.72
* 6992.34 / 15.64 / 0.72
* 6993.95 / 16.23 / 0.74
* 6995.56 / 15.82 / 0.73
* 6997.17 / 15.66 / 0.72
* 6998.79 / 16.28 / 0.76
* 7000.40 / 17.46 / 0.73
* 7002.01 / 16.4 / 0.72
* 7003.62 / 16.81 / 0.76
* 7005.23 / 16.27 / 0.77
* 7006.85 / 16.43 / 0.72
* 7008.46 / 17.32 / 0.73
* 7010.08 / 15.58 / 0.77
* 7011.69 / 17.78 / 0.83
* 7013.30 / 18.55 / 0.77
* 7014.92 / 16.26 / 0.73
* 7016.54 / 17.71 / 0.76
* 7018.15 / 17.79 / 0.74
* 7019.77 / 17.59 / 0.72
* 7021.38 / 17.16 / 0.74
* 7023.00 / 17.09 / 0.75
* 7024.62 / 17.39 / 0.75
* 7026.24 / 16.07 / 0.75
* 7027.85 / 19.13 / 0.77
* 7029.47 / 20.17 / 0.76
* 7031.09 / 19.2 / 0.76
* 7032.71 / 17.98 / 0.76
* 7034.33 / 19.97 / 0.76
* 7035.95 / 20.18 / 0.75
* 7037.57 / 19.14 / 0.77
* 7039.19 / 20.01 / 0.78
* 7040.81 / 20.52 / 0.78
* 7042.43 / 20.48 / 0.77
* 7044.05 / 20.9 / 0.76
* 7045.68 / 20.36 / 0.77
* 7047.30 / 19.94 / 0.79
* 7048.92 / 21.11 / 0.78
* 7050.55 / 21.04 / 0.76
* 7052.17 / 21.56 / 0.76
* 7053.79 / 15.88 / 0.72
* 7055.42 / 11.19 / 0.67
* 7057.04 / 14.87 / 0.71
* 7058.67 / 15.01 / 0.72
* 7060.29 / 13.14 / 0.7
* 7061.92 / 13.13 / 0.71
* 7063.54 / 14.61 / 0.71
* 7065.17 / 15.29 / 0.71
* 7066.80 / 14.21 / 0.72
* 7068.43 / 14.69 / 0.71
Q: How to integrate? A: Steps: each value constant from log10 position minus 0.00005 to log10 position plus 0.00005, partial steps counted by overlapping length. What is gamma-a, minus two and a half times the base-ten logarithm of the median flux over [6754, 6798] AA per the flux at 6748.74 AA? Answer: -0.10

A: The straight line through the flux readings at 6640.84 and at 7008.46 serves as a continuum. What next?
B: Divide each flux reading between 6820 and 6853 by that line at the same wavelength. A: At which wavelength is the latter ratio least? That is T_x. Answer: 6823.74 AA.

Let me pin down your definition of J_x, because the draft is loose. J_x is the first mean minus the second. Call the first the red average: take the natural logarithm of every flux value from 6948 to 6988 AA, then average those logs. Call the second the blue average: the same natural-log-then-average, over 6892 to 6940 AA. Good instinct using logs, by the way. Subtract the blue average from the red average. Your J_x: 0.26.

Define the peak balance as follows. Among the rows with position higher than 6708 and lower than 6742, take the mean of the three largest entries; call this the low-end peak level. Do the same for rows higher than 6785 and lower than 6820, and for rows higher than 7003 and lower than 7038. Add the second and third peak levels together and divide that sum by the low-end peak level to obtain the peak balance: 2.8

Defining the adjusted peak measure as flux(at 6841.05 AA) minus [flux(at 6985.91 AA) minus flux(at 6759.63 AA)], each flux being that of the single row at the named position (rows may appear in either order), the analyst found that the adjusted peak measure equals 3.3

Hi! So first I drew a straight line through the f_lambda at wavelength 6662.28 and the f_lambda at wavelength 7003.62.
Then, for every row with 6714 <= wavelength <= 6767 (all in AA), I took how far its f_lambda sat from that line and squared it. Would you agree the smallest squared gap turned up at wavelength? 6730.12 AA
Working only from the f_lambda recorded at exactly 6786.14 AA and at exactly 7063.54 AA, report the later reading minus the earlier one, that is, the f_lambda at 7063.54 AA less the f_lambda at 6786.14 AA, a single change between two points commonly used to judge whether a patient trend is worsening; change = 6.1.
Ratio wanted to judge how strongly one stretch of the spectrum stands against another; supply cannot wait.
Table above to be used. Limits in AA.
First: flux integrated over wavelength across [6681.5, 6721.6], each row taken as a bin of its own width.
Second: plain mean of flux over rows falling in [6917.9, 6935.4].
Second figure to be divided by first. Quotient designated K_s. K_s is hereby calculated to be 0.032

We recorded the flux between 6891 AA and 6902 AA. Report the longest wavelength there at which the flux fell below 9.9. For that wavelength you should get 6891.64 AA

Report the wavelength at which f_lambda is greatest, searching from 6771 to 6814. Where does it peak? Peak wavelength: 6779.89 AA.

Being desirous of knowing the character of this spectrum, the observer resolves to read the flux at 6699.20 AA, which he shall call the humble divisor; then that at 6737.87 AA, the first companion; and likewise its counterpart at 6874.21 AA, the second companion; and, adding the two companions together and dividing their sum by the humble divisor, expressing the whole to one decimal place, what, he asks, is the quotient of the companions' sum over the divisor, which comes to 2.1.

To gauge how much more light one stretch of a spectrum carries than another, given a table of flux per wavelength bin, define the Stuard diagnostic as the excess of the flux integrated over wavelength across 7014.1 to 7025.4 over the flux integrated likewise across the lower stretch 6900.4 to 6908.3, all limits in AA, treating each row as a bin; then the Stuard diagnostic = 104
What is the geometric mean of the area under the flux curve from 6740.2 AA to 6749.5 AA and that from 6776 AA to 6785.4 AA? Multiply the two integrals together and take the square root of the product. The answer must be 85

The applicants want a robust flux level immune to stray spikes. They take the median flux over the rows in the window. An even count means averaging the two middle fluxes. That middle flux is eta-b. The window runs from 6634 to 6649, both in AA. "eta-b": 12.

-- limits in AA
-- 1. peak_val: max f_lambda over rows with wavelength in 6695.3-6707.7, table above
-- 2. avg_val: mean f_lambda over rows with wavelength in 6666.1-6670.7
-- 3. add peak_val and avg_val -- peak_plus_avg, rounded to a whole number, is 22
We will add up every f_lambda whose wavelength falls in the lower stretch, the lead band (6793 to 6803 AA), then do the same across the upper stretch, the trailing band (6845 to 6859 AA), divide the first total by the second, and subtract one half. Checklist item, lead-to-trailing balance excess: 0.15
